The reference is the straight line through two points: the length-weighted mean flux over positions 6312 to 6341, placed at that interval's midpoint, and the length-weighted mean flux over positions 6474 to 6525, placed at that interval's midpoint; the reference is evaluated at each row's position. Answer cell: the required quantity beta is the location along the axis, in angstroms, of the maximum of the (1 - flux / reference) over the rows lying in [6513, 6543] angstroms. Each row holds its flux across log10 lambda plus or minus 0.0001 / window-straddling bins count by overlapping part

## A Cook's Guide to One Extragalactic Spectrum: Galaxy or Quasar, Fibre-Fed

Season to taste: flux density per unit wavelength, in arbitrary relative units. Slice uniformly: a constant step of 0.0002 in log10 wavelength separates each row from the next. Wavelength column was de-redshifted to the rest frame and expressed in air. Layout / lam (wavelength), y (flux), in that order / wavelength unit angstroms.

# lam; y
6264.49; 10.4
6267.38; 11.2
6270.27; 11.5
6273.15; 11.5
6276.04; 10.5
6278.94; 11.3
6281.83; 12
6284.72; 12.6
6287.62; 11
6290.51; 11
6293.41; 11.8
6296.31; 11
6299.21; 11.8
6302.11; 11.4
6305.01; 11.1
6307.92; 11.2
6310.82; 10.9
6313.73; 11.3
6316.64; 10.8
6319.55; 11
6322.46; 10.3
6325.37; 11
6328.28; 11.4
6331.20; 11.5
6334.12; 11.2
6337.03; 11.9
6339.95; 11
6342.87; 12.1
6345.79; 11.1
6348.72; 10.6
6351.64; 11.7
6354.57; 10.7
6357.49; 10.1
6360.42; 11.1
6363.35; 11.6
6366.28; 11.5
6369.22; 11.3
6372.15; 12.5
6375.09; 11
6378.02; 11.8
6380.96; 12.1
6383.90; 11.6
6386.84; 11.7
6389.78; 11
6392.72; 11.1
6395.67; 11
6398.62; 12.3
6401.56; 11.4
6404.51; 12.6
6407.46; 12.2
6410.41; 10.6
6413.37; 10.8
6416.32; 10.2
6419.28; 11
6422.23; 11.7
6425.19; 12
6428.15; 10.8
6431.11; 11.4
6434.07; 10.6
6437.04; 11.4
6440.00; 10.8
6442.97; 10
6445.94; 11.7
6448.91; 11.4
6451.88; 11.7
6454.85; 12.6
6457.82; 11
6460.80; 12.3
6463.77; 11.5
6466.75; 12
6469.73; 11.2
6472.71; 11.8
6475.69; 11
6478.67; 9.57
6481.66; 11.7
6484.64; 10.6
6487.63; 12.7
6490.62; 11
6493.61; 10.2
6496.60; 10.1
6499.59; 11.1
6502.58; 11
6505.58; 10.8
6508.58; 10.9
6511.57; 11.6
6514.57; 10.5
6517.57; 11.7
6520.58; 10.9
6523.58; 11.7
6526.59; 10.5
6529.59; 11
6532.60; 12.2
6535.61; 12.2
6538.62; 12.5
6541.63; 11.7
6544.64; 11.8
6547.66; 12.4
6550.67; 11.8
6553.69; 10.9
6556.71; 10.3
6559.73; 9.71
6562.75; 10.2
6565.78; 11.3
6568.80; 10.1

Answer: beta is 6514.57 angstroms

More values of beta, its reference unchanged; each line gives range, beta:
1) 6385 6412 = 6410.41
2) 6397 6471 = 6442.97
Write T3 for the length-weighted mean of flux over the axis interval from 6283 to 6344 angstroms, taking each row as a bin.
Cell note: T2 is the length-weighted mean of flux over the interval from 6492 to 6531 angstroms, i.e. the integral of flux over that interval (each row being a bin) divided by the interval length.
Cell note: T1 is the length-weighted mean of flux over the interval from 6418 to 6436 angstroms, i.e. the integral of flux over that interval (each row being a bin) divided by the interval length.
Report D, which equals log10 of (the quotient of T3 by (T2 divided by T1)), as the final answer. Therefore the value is 1.07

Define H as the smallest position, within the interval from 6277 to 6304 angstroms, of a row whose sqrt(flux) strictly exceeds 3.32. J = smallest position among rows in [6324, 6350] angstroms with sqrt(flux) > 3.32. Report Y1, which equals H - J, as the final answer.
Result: -49.3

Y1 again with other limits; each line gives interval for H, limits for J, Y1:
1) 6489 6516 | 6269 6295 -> 229.3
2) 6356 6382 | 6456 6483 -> -100.4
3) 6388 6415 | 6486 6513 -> -94.9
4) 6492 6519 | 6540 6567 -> -42.0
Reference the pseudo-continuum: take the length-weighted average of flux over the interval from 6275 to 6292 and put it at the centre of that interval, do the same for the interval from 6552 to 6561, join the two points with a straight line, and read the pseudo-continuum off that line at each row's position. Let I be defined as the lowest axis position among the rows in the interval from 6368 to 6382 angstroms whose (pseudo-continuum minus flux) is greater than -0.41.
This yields 6369.22 angstroms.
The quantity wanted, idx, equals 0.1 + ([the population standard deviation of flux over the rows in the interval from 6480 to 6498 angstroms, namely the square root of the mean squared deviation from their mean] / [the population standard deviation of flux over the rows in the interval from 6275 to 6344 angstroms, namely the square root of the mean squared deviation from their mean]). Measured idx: 1.9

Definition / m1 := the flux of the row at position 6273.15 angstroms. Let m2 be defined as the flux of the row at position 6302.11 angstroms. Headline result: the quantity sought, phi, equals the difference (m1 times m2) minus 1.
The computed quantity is 130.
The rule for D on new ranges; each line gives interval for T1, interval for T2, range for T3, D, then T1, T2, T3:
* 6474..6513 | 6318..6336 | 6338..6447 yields 1.05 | 10.9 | 11.1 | 11.3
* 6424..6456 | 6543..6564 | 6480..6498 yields 1.05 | 11.3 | 11.0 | 11.0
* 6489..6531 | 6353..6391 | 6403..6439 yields 1.03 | 10.9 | 11.4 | 11.3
